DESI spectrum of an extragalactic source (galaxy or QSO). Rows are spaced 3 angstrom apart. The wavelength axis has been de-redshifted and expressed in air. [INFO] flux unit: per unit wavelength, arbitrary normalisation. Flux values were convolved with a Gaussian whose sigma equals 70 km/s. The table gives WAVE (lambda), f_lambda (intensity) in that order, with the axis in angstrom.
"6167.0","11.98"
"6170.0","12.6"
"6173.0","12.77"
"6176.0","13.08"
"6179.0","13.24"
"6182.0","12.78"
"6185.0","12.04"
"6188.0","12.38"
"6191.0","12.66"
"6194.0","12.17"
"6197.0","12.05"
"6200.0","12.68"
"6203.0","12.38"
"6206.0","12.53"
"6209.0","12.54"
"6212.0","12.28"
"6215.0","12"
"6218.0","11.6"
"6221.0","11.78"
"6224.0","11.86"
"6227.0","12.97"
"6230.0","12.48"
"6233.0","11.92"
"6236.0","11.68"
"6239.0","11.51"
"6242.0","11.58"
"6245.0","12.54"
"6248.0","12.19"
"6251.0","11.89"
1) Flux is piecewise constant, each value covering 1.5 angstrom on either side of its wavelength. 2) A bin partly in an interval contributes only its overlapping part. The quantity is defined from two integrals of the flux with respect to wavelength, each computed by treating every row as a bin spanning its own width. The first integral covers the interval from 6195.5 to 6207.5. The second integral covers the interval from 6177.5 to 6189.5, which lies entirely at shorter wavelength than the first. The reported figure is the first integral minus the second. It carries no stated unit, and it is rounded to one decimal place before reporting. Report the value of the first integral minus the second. -2.4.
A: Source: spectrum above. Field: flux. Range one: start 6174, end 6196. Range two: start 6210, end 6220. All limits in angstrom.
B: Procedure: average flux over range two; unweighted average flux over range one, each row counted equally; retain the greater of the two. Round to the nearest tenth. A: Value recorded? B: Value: 12.6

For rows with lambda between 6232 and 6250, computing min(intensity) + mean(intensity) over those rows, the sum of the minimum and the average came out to 23.4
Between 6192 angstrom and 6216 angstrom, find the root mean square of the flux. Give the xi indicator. 12.3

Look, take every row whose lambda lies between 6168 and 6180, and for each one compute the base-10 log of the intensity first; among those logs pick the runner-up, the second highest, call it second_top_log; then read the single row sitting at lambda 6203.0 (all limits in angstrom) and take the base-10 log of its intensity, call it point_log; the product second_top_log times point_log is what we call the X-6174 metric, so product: 1.22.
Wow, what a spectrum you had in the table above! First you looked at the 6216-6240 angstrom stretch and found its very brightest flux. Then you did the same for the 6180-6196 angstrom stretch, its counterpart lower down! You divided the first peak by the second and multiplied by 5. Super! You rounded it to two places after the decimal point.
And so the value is 5.07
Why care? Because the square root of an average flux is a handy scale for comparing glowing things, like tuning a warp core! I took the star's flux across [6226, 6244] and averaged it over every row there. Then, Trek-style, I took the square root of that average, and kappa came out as 3.47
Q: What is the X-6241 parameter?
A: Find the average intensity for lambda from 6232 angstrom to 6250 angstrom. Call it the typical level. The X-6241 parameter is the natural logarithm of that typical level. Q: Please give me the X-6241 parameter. 2.48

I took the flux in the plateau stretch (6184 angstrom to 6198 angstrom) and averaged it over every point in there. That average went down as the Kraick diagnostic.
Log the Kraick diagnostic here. 12.3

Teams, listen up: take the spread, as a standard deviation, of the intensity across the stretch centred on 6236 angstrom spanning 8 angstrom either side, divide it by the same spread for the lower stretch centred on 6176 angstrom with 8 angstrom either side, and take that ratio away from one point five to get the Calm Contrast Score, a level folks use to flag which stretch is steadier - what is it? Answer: -0.02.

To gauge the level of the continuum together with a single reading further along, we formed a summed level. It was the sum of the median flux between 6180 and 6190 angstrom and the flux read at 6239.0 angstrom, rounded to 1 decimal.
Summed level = 23.9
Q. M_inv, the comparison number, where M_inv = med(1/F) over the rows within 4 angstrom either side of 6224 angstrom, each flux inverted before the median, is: 0.0843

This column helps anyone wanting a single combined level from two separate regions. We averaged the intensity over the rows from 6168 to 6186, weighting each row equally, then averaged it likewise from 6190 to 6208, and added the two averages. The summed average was 25.2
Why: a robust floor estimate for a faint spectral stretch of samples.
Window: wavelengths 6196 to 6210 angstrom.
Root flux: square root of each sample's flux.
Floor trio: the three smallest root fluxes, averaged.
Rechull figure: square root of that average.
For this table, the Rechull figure 1.87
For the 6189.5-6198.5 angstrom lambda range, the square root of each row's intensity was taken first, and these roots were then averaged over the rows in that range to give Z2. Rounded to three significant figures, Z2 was 3.51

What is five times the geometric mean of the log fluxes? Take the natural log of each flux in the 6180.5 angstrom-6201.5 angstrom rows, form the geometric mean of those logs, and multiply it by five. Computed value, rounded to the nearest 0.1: 12.6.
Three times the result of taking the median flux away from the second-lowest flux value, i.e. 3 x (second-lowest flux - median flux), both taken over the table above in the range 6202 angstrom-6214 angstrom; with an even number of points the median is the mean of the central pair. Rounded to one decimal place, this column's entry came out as -0.2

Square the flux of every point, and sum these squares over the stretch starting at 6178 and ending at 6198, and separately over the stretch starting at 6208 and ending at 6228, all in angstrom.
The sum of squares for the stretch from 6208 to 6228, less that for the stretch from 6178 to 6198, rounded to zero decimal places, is -56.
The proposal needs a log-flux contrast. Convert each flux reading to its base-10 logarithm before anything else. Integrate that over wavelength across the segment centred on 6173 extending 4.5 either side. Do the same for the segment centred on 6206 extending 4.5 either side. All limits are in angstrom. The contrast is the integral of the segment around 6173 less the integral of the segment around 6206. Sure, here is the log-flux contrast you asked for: 0.103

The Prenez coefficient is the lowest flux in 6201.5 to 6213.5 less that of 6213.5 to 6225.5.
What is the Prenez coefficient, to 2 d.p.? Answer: 0.68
